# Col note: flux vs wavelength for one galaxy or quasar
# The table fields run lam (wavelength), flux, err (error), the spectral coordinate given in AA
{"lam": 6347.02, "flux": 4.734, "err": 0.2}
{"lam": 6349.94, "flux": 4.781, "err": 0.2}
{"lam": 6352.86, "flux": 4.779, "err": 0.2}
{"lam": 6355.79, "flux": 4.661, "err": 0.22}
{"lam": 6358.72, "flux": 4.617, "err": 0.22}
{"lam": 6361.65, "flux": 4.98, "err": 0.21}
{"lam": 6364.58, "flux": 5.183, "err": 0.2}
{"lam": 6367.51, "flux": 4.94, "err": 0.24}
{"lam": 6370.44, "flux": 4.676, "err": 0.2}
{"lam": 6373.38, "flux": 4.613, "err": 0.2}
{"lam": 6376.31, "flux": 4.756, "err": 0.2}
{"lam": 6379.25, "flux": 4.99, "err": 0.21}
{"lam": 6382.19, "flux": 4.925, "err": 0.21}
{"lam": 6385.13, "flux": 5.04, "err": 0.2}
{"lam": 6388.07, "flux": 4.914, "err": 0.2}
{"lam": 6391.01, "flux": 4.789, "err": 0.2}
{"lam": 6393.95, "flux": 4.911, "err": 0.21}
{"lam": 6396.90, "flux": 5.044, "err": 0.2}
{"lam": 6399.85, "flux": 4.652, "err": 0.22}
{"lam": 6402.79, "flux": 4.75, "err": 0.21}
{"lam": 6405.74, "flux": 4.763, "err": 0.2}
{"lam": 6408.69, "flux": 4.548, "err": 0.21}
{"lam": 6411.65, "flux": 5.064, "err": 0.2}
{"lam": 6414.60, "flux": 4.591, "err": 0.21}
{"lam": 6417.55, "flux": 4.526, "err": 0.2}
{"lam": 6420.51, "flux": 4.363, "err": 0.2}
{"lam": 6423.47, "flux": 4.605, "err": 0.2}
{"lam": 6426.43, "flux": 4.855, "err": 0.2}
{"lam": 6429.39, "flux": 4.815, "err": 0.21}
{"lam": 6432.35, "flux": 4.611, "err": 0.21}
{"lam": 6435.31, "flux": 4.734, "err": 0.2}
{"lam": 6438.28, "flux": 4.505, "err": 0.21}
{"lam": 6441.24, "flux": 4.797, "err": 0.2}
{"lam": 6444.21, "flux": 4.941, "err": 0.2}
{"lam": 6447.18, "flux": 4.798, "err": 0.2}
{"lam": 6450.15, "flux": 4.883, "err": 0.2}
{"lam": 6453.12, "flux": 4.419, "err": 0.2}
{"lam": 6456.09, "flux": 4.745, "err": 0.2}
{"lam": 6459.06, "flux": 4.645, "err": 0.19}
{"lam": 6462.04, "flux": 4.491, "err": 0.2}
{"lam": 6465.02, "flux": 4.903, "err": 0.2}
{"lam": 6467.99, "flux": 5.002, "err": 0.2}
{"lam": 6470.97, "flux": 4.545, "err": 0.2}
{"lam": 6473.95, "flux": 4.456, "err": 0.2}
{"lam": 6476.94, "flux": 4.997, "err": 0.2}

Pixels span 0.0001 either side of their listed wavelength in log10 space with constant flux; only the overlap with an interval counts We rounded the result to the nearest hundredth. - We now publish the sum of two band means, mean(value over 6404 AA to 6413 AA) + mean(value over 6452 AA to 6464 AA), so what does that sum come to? 9.37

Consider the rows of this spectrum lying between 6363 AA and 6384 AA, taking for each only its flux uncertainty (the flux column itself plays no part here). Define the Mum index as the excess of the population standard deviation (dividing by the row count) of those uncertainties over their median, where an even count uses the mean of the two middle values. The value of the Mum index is -0.186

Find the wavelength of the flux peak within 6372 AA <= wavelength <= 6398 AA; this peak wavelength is 6396.90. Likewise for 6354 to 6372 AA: 6364.58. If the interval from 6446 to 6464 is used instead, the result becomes 6450.15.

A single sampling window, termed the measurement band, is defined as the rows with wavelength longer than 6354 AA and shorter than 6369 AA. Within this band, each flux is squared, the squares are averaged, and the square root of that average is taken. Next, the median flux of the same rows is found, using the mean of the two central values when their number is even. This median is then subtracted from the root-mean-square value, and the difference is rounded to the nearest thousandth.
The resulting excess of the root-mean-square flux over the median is -0.059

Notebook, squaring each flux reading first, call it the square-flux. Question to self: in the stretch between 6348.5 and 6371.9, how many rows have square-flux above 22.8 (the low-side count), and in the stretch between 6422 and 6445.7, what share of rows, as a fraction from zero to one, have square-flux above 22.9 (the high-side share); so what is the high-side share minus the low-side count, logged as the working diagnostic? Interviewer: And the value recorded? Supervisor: -4.50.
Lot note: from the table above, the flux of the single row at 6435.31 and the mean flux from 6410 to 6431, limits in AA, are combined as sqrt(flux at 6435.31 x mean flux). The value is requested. 4.71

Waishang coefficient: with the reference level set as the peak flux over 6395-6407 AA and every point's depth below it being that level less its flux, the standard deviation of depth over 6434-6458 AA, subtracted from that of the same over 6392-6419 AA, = 0.026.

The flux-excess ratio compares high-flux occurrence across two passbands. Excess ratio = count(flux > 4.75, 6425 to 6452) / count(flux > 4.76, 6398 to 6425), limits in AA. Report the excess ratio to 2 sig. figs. 3.0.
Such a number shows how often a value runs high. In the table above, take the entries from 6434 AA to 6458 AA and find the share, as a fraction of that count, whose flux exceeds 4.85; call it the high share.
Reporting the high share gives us 0.25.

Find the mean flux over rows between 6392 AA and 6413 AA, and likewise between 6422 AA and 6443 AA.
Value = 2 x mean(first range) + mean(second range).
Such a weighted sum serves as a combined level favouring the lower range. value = 14.3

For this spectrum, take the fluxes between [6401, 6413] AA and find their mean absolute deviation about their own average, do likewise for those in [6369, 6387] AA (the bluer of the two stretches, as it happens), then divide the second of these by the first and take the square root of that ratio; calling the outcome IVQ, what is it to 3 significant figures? 1.04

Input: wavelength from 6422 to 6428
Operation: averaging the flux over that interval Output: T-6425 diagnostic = 4.73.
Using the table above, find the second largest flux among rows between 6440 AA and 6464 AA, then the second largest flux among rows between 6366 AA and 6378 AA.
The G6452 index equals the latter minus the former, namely -0.13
